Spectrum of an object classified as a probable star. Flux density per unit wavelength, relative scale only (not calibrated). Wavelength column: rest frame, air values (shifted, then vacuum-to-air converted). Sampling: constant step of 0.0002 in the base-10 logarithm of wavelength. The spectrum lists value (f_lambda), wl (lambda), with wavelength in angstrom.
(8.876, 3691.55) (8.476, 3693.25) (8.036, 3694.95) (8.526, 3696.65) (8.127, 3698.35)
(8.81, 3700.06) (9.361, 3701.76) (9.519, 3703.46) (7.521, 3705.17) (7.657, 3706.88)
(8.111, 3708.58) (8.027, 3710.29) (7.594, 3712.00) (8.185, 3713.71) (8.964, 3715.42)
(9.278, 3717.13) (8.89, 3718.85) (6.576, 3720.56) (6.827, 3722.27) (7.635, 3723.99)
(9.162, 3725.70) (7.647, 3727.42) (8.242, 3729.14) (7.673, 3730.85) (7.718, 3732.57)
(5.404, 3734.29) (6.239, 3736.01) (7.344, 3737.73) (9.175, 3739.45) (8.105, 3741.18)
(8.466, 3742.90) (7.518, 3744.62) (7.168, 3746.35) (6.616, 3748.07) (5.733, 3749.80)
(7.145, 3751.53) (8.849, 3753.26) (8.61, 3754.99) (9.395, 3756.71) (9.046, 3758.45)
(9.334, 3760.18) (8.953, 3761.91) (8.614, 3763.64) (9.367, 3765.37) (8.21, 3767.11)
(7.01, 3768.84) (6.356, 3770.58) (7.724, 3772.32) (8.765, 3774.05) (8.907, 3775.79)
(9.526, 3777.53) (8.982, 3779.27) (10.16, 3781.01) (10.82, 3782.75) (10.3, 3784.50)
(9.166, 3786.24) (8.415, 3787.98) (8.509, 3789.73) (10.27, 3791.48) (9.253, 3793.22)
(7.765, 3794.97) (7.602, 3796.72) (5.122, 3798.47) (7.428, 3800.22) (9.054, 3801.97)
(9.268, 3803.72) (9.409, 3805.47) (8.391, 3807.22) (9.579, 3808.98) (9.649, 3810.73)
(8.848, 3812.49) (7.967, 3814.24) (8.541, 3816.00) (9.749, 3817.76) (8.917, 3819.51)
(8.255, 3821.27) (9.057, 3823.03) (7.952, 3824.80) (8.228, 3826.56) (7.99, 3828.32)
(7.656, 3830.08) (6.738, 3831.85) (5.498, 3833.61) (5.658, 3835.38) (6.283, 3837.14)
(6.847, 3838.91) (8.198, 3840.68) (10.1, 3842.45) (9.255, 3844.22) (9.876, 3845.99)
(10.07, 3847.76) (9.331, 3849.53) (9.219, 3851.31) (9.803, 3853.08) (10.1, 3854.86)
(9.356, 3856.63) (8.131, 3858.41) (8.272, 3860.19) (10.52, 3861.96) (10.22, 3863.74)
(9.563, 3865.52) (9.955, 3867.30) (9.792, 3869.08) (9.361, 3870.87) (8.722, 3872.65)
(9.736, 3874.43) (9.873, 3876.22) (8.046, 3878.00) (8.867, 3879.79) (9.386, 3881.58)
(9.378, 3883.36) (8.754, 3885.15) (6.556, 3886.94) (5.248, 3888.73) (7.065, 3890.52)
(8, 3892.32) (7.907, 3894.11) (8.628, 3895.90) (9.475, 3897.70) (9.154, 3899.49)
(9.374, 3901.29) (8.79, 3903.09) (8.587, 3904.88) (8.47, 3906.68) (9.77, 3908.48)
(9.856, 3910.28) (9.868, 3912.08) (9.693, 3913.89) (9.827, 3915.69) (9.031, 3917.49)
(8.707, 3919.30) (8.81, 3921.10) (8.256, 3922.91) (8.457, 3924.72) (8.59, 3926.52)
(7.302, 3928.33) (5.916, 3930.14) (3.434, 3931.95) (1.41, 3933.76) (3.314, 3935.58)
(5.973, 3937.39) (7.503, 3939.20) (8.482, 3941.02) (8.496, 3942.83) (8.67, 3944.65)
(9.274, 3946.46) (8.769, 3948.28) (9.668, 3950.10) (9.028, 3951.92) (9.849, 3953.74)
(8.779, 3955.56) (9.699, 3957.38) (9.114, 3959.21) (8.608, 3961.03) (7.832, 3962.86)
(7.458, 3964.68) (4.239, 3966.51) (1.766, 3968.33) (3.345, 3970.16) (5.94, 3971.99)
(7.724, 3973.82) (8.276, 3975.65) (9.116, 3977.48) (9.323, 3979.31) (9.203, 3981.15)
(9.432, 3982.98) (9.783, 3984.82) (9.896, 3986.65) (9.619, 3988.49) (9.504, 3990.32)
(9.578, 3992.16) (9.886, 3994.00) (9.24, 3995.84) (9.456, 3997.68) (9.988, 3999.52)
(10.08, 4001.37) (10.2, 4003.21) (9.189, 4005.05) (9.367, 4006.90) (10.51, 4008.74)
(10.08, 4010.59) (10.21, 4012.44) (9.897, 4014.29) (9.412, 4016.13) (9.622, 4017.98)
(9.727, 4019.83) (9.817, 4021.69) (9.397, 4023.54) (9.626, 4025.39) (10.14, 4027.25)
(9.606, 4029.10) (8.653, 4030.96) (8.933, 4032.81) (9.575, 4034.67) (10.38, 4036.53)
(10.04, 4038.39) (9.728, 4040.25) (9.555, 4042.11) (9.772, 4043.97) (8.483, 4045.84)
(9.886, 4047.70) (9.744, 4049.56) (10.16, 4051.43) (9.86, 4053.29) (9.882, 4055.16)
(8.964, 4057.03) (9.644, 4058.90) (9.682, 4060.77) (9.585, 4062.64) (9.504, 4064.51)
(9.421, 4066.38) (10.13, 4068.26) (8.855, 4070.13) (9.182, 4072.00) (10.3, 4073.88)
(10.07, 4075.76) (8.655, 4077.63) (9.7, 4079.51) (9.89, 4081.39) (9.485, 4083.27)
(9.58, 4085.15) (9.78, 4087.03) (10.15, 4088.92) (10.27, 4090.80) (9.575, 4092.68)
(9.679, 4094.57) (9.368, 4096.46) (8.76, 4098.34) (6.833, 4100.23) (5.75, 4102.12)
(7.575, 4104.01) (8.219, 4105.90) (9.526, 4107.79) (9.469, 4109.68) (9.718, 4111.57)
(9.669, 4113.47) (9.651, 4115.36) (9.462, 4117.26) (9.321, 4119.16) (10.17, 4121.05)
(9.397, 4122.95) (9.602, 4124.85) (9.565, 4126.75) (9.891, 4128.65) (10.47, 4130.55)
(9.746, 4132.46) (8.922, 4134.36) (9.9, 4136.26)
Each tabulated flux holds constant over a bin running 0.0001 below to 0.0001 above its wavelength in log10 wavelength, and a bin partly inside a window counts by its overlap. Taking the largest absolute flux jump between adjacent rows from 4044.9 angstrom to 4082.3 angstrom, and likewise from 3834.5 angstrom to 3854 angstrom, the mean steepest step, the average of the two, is 1.7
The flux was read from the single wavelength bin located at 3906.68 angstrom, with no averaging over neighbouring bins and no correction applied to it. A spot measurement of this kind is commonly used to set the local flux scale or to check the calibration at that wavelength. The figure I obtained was 8.47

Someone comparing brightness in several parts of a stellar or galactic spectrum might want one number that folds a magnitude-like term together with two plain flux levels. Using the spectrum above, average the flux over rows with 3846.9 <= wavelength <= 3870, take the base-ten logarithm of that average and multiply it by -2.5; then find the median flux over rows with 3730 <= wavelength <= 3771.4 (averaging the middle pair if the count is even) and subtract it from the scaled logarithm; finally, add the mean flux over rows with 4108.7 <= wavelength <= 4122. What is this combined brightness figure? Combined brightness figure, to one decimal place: -0.7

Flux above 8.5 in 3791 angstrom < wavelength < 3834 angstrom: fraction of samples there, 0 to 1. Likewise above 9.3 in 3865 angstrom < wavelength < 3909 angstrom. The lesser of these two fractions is 0.44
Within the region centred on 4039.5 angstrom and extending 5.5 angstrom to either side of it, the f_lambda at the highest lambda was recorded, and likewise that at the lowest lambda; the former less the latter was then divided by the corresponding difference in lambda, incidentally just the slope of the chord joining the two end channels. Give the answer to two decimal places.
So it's 0.02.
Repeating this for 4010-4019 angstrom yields -0.06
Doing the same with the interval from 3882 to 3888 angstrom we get -0.79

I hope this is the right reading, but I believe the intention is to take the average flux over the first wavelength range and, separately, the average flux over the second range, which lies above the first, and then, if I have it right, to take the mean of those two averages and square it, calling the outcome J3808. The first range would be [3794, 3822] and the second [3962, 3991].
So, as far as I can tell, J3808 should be 65.0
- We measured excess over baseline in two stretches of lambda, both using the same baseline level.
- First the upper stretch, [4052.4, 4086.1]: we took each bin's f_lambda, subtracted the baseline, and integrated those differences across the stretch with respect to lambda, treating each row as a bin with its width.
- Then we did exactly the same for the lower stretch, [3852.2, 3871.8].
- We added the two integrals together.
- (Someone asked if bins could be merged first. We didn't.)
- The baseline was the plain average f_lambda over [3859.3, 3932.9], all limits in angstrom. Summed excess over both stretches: 48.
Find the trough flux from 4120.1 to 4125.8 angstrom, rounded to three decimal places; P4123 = 9.397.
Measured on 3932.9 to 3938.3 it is 1.410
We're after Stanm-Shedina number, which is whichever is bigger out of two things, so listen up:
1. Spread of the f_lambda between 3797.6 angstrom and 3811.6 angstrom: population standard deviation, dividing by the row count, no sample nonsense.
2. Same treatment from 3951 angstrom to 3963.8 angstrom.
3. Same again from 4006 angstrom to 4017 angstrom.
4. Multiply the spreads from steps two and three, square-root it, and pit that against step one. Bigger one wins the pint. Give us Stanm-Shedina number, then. 1.4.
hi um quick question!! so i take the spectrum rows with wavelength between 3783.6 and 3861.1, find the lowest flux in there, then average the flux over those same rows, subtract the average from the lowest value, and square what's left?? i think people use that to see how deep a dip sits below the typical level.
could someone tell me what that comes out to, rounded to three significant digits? 11.6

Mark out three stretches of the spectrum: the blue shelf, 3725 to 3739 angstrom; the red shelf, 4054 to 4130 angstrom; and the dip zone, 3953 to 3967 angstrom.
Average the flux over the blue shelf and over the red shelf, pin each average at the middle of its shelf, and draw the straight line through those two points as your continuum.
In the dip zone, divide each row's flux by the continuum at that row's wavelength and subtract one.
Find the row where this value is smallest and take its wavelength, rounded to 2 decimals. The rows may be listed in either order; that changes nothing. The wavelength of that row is 3966.51 angstrom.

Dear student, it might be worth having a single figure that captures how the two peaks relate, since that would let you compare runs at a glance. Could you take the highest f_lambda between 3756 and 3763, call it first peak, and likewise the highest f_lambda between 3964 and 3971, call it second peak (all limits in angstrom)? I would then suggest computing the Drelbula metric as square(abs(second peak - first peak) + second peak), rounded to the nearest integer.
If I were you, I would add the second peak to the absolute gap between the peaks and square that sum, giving 88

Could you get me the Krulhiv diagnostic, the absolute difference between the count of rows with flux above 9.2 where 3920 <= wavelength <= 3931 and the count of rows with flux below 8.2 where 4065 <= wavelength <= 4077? 0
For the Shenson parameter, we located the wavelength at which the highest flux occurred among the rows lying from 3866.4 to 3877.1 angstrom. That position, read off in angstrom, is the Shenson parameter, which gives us 3867.30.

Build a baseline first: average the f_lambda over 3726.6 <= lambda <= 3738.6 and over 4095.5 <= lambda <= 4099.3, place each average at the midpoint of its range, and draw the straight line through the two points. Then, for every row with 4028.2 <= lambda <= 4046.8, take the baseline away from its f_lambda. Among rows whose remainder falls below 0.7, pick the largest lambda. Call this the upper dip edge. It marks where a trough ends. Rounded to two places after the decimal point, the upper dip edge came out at 4045.84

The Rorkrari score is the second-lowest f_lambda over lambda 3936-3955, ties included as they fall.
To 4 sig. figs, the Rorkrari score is 7.503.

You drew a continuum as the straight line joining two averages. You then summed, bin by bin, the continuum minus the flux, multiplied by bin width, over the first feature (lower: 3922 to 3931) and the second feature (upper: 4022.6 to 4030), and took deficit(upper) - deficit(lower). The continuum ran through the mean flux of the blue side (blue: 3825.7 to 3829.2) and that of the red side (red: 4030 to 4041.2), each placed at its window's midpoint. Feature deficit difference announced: -11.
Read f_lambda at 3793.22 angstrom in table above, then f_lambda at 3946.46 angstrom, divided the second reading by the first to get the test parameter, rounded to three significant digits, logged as 1.00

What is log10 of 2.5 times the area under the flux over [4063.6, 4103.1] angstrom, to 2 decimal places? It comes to 2.96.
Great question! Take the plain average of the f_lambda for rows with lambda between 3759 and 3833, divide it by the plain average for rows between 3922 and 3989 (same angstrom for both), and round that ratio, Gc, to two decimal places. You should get 1.13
